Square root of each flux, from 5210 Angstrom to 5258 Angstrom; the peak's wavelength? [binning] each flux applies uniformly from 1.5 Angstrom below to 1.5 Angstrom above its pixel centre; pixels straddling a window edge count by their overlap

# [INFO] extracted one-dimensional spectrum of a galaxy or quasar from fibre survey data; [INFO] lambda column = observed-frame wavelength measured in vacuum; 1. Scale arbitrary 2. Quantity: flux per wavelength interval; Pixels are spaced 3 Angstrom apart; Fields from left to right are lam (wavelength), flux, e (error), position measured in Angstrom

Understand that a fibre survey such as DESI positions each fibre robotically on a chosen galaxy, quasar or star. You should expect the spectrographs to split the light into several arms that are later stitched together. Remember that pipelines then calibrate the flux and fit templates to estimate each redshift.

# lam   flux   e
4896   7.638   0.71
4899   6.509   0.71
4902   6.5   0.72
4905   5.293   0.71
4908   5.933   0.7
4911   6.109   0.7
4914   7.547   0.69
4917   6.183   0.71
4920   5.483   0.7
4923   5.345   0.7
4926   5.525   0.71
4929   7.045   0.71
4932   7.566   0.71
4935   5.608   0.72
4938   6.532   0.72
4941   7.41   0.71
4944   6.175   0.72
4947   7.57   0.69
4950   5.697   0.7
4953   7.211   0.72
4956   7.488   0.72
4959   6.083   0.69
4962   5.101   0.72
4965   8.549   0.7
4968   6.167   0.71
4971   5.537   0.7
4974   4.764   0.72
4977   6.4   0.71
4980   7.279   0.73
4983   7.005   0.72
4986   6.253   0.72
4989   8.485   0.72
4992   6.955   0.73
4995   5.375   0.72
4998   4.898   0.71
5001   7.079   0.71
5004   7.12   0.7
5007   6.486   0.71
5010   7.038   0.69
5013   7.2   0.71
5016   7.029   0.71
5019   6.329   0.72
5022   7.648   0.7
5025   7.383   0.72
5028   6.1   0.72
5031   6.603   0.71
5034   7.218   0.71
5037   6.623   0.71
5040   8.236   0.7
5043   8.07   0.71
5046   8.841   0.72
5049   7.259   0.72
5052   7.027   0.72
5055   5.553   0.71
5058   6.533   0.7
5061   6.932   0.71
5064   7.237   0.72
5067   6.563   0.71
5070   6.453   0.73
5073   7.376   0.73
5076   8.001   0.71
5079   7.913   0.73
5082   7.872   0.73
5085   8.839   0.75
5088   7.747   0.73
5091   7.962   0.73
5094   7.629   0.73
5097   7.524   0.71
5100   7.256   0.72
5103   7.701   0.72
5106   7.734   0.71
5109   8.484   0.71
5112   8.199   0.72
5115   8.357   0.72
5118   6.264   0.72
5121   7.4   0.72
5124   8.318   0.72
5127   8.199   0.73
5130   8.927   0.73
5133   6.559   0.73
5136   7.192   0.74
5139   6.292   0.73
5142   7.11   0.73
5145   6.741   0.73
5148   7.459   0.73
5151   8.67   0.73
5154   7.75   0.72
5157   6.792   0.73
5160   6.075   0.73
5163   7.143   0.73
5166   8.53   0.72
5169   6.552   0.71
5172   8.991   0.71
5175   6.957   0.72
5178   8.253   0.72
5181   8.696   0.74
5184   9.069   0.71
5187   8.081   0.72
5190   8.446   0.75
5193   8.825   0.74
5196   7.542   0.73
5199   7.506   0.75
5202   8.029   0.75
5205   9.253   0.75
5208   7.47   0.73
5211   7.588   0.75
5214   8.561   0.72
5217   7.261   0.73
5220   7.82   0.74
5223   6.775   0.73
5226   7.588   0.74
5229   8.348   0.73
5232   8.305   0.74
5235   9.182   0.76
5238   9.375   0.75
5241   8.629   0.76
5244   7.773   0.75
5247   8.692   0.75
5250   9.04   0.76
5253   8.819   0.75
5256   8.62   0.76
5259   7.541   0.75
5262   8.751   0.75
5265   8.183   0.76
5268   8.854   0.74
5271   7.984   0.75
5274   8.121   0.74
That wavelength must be 5238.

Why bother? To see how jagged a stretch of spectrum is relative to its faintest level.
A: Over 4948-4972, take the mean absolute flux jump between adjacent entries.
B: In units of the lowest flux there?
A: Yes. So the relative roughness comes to 0.30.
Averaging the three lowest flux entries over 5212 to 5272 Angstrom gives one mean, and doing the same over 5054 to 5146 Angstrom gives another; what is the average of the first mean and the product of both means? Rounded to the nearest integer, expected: 25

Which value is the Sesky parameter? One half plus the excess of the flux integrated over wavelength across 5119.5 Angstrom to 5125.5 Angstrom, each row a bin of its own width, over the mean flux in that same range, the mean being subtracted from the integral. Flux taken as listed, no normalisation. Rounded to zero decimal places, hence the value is 40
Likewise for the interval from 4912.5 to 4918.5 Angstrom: 35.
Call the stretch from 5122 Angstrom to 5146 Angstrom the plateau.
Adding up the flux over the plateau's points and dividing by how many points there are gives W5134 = 7.4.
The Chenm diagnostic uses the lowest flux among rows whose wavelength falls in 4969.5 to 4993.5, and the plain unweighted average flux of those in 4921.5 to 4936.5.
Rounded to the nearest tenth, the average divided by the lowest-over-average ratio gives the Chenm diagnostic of 8.1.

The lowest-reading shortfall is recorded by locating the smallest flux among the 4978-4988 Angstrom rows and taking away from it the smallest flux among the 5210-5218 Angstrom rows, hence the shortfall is -1.0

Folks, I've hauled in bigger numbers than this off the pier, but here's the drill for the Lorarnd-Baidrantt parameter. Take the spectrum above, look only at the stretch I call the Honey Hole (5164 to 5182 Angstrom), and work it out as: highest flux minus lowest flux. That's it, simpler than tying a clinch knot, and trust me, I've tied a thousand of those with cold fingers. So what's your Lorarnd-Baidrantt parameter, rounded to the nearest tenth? 2.4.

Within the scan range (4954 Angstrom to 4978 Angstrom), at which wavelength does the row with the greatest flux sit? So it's 4965 Angstrom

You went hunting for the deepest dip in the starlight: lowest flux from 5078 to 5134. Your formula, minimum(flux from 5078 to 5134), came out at 6.264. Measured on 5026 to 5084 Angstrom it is 5.553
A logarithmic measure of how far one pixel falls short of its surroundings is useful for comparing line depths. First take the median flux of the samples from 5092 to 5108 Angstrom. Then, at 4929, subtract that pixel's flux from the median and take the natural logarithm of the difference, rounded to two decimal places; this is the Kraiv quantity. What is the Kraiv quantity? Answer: -0.54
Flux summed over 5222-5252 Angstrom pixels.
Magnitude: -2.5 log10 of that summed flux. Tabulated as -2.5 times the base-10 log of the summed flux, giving -4.81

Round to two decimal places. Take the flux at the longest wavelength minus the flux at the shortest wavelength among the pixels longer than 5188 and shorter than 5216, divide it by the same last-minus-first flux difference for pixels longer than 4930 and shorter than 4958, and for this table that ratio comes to -1.47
